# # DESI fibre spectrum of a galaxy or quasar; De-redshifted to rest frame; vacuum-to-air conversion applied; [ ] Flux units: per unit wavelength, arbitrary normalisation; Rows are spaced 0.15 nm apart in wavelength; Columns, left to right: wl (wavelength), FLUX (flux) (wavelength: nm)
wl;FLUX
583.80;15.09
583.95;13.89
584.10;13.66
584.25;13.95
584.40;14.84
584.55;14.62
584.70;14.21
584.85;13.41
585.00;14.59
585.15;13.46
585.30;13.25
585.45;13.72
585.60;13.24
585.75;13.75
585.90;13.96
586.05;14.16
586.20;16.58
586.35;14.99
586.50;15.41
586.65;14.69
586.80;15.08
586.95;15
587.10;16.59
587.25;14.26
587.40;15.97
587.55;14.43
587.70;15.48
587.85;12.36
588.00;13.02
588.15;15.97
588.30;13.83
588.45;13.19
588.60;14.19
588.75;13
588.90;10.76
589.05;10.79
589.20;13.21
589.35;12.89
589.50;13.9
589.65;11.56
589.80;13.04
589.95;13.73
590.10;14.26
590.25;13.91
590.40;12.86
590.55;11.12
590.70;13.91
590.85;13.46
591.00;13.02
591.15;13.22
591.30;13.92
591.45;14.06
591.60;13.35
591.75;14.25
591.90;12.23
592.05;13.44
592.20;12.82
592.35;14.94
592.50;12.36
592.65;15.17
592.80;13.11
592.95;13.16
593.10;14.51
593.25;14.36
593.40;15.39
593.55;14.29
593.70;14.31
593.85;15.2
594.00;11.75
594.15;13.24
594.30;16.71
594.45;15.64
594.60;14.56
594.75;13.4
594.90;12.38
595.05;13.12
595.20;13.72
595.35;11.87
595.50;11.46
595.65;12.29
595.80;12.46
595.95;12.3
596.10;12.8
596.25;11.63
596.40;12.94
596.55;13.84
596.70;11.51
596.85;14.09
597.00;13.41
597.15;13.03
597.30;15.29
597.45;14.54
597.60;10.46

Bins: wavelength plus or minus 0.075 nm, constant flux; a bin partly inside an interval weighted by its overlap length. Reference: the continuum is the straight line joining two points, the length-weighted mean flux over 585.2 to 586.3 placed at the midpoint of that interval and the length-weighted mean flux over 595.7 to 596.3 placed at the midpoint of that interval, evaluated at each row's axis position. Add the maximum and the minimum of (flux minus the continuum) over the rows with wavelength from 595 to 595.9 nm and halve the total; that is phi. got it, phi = 0.2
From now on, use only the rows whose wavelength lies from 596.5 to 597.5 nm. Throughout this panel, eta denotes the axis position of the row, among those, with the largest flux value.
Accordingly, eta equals 597.30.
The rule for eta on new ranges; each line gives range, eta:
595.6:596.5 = 596.40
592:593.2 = 592.65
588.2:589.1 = 588.60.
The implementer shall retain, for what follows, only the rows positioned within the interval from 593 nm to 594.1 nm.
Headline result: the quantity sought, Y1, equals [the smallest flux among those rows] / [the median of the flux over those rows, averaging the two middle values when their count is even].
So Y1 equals 0.82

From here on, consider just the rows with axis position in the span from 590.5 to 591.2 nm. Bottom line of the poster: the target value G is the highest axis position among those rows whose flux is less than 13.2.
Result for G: 591.00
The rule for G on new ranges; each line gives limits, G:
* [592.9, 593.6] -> 592.95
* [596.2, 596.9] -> 596.70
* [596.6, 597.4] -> 597.15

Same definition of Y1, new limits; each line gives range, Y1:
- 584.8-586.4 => 0.96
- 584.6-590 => 0.78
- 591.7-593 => 0.93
